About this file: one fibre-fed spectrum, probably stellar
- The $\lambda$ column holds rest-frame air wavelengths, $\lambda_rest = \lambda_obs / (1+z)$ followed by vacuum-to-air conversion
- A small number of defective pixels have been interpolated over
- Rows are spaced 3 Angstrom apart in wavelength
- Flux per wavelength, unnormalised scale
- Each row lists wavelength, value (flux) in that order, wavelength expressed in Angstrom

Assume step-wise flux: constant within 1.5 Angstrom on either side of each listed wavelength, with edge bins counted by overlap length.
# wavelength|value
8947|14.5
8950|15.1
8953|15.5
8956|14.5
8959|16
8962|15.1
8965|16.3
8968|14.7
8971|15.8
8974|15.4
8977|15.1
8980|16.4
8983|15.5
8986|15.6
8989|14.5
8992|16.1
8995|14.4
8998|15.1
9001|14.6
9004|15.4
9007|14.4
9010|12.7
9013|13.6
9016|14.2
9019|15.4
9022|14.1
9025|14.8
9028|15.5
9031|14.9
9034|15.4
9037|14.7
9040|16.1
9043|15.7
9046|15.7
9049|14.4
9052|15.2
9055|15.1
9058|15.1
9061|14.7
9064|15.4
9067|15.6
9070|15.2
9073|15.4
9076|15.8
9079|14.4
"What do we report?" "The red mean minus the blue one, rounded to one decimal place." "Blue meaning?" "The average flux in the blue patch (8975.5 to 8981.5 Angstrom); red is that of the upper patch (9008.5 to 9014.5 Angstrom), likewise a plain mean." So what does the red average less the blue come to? -2.6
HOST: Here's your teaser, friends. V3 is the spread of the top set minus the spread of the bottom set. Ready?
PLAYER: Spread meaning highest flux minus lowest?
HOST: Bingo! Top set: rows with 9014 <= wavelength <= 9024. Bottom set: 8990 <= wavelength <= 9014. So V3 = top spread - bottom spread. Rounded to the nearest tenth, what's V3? -2.1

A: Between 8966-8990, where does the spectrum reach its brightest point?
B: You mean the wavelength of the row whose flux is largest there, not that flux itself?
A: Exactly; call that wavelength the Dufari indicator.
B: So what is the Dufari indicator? 8980 Angstrom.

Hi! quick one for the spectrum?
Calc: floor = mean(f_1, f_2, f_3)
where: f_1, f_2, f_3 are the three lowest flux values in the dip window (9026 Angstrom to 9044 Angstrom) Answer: 15.0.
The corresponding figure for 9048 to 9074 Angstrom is 14.7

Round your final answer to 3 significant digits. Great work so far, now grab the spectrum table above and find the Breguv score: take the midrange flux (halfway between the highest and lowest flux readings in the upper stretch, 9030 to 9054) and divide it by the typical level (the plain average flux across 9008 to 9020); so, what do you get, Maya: 1.09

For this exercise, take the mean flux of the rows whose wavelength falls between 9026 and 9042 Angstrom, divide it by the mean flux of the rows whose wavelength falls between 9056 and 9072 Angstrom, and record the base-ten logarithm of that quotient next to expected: 0.003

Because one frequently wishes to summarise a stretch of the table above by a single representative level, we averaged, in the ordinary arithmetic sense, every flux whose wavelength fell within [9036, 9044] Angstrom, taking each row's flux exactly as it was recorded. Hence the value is 15.5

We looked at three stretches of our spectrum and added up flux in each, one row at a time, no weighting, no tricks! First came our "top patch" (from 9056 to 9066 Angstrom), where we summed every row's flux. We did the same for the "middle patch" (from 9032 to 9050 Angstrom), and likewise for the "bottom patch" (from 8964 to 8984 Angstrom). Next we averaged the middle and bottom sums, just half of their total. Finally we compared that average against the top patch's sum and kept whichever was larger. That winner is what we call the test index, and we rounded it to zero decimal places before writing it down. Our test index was 101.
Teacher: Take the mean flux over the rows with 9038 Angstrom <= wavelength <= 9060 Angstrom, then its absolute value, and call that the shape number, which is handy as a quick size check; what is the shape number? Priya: 15.3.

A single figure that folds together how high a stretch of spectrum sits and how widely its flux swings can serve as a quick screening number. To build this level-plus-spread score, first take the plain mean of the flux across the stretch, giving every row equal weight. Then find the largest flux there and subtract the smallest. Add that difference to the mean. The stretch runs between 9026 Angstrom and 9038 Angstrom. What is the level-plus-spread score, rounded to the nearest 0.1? 15.9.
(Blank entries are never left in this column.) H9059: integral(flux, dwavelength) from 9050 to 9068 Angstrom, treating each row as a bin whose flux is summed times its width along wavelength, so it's 273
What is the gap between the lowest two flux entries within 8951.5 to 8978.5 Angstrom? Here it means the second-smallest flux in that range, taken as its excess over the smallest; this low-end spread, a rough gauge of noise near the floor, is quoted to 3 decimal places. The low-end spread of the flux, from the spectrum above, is 0.200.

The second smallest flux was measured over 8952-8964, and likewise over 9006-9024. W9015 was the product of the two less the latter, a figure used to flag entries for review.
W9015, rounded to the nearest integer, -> 192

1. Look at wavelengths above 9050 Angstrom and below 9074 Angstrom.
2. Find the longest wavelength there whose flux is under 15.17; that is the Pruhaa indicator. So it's 9061 Angstrom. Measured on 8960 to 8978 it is 8977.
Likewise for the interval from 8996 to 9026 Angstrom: 9025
